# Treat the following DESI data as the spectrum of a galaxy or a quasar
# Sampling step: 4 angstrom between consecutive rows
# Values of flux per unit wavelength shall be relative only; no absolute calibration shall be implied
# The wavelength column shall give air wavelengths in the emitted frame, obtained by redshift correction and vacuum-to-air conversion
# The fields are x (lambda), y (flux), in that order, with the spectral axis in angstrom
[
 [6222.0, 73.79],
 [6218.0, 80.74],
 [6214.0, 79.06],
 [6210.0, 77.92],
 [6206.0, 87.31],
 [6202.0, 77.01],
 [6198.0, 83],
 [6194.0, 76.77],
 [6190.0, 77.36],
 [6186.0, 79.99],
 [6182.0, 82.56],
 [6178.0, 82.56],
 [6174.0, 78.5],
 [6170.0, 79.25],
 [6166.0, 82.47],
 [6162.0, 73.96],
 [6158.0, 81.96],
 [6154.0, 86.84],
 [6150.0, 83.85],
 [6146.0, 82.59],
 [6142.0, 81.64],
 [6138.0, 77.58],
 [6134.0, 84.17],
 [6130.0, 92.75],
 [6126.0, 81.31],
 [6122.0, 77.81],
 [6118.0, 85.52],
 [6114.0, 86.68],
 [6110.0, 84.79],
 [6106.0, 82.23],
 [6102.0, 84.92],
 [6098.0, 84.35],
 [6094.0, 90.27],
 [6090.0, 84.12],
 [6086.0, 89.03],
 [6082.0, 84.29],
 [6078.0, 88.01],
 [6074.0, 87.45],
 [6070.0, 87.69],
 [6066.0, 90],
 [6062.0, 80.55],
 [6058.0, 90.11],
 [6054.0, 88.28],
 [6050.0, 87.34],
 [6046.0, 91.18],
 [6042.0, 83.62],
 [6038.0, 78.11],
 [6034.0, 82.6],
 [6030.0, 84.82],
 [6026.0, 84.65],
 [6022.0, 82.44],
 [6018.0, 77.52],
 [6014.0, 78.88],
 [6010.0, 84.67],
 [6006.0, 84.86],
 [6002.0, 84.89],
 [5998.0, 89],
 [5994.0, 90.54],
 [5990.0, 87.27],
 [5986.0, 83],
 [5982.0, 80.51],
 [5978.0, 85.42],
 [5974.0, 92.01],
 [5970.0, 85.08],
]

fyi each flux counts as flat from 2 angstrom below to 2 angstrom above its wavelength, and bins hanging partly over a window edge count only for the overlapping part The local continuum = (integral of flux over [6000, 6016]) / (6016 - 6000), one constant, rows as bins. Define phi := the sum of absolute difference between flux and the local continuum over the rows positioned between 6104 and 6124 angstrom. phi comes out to 14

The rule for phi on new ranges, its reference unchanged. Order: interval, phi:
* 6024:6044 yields 9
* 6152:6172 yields 19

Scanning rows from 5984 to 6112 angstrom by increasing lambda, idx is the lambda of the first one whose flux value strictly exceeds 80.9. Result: 5986.0 angstrom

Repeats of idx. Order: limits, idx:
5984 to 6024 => 5986.0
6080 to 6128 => 6082.0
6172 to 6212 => 6178.0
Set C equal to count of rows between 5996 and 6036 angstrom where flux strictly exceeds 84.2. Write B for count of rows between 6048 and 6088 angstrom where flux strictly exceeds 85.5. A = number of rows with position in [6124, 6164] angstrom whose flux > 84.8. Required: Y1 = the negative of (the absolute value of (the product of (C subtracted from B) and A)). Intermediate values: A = 2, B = 8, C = 6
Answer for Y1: -4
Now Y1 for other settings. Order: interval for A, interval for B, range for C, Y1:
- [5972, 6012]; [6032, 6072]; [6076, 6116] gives -14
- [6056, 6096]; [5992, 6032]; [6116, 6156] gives -7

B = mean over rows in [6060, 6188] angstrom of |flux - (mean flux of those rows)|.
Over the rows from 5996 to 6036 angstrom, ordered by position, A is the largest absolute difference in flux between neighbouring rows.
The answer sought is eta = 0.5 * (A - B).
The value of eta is 1.3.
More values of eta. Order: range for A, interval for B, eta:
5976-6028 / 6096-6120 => 2.4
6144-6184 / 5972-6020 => 2.6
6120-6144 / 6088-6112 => 4.9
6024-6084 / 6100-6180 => 3.3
